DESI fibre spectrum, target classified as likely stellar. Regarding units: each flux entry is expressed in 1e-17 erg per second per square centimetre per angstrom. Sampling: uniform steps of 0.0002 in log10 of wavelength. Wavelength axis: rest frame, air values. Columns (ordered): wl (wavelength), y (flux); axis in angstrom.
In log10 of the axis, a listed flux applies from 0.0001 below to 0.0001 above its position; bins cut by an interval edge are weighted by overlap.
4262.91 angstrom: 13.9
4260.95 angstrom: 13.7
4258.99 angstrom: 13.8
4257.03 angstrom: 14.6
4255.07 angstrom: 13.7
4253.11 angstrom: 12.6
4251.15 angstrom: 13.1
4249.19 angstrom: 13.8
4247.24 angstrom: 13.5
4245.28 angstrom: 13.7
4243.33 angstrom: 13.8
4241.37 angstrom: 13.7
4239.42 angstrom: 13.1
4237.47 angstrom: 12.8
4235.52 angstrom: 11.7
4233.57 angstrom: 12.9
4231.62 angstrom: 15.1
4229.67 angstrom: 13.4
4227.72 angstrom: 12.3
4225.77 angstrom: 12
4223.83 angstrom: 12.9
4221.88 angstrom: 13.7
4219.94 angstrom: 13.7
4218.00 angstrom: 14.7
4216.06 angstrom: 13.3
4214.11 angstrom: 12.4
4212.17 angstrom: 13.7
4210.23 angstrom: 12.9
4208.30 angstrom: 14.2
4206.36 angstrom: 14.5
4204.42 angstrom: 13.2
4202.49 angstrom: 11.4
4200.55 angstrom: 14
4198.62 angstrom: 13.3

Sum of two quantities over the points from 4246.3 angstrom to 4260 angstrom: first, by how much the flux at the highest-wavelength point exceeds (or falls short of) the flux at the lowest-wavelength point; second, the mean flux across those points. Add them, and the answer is 13.89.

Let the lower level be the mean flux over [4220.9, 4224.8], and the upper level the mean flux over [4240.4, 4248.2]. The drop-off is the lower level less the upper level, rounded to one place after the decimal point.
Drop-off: -0.4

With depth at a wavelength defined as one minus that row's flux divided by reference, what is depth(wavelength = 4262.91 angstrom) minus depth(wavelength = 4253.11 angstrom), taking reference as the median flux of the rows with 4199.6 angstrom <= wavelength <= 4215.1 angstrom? -0.097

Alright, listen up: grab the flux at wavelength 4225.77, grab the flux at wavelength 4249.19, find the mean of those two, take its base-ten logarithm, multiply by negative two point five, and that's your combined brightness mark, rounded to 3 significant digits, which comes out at -2.78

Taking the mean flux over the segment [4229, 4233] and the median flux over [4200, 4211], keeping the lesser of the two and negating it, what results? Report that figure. -13.6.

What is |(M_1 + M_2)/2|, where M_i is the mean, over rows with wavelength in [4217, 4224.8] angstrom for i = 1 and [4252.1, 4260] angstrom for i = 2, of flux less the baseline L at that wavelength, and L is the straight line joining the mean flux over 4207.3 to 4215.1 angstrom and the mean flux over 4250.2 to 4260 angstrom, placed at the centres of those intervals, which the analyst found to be 0.25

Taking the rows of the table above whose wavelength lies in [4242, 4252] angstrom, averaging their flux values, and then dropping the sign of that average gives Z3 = 13.6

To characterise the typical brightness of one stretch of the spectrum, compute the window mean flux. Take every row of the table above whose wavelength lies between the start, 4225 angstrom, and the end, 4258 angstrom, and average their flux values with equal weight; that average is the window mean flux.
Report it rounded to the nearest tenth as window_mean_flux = 13.3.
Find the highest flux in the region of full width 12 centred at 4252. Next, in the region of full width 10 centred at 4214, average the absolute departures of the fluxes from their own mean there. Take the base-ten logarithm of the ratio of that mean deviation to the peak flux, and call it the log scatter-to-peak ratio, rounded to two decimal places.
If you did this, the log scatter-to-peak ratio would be -1.36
